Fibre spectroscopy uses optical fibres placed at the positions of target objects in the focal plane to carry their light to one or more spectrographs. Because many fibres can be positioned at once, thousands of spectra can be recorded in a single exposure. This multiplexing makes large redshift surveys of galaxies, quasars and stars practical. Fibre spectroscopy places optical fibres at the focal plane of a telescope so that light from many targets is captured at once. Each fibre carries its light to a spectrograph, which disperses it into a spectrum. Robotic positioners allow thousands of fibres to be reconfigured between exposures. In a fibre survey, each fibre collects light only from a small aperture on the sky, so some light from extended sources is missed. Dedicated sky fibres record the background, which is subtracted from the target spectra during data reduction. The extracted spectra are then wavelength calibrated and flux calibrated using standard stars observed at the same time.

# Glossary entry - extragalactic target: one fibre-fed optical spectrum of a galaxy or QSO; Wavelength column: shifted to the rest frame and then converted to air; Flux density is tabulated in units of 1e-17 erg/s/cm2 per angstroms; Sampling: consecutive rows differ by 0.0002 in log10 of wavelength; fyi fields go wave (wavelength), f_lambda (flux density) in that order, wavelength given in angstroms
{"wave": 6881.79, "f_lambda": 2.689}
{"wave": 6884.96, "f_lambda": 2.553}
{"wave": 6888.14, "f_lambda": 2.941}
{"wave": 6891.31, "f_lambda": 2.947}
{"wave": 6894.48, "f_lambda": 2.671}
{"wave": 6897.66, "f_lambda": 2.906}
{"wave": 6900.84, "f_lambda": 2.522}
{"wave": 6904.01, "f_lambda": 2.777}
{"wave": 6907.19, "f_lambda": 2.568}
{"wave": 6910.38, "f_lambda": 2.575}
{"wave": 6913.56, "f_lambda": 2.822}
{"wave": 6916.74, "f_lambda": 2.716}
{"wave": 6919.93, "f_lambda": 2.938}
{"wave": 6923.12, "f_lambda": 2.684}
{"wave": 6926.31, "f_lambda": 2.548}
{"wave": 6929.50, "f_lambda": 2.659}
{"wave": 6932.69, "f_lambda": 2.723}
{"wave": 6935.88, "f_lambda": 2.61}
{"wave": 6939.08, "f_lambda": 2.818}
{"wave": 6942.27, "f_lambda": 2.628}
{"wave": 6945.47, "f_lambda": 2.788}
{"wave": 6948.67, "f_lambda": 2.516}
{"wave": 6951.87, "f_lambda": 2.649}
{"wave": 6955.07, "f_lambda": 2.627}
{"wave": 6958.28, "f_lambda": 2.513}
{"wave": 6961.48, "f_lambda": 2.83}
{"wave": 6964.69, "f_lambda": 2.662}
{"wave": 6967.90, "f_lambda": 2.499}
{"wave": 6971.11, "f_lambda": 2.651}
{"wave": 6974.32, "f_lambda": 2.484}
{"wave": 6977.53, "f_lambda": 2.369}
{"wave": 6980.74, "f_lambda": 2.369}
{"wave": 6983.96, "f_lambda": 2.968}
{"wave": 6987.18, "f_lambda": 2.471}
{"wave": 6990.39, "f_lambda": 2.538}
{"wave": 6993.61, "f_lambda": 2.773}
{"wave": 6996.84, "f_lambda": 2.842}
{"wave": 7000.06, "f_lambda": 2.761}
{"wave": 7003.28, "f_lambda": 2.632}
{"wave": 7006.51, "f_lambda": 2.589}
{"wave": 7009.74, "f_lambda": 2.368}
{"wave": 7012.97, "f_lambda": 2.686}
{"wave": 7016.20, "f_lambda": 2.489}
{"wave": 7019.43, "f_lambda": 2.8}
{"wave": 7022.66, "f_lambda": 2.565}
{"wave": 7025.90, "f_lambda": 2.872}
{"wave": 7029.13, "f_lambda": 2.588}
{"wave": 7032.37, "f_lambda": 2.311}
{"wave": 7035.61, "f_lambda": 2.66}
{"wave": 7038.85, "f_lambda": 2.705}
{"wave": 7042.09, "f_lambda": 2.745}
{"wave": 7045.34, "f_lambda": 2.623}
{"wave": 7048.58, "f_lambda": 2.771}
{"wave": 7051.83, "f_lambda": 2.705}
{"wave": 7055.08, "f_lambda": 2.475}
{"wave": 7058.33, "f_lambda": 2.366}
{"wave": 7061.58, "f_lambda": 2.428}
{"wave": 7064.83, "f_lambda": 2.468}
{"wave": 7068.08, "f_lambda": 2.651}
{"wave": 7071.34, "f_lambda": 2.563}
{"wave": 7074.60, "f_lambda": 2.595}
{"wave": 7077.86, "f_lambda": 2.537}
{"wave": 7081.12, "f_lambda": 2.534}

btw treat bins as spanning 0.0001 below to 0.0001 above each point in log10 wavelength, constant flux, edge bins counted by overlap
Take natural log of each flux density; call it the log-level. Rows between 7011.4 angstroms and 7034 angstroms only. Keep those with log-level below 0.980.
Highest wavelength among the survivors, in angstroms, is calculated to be 7032.37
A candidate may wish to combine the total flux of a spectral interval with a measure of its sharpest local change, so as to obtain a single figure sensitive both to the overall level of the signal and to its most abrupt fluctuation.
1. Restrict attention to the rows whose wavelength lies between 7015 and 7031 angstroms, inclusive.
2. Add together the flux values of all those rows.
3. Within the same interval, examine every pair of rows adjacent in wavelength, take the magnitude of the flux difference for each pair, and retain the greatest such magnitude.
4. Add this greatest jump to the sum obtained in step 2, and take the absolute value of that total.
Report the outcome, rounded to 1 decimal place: 13.6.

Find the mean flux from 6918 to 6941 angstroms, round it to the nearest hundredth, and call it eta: 2.71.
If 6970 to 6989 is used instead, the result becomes 2.55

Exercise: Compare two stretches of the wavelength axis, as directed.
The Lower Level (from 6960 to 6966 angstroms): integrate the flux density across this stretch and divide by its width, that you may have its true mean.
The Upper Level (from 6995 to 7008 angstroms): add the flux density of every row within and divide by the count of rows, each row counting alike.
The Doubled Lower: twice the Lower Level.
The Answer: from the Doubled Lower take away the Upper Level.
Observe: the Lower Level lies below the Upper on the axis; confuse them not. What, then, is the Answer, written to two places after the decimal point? 2.79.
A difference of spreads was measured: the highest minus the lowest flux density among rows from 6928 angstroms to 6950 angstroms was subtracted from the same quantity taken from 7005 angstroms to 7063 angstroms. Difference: 0.26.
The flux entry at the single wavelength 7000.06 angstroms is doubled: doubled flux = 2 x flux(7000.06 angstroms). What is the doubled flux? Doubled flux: 5.5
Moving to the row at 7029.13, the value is 5.2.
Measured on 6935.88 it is 5.2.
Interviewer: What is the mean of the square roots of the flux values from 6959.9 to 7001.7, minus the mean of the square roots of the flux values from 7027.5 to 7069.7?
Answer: 0.017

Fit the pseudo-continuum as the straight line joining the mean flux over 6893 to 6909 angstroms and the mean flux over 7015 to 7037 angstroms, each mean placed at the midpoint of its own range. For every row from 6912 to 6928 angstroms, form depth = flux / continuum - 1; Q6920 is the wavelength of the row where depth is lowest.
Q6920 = 6926.31 angstroms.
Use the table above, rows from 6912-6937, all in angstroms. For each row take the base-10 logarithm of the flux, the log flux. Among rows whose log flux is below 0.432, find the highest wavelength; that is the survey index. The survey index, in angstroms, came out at 6935.88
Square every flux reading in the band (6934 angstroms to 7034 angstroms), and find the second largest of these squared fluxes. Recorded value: 8.2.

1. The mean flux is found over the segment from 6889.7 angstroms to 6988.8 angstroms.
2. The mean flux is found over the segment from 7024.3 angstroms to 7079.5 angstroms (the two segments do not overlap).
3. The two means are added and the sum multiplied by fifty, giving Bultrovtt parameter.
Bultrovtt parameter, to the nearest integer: 263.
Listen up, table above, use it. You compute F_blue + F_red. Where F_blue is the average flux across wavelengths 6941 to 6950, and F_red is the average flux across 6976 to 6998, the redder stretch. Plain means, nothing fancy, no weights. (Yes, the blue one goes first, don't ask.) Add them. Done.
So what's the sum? 5.26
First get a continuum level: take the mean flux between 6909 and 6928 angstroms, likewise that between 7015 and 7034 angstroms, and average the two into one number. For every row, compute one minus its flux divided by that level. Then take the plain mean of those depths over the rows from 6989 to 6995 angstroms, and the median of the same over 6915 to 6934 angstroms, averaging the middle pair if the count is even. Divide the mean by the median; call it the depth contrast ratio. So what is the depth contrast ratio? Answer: -0.1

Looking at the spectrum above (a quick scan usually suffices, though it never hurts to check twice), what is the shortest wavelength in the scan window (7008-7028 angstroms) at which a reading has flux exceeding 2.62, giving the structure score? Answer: 7012.97 angstroms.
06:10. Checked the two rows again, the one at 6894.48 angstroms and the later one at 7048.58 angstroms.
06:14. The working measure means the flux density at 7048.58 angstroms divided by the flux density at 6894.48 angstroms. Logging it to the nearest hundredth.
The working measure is 1.04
